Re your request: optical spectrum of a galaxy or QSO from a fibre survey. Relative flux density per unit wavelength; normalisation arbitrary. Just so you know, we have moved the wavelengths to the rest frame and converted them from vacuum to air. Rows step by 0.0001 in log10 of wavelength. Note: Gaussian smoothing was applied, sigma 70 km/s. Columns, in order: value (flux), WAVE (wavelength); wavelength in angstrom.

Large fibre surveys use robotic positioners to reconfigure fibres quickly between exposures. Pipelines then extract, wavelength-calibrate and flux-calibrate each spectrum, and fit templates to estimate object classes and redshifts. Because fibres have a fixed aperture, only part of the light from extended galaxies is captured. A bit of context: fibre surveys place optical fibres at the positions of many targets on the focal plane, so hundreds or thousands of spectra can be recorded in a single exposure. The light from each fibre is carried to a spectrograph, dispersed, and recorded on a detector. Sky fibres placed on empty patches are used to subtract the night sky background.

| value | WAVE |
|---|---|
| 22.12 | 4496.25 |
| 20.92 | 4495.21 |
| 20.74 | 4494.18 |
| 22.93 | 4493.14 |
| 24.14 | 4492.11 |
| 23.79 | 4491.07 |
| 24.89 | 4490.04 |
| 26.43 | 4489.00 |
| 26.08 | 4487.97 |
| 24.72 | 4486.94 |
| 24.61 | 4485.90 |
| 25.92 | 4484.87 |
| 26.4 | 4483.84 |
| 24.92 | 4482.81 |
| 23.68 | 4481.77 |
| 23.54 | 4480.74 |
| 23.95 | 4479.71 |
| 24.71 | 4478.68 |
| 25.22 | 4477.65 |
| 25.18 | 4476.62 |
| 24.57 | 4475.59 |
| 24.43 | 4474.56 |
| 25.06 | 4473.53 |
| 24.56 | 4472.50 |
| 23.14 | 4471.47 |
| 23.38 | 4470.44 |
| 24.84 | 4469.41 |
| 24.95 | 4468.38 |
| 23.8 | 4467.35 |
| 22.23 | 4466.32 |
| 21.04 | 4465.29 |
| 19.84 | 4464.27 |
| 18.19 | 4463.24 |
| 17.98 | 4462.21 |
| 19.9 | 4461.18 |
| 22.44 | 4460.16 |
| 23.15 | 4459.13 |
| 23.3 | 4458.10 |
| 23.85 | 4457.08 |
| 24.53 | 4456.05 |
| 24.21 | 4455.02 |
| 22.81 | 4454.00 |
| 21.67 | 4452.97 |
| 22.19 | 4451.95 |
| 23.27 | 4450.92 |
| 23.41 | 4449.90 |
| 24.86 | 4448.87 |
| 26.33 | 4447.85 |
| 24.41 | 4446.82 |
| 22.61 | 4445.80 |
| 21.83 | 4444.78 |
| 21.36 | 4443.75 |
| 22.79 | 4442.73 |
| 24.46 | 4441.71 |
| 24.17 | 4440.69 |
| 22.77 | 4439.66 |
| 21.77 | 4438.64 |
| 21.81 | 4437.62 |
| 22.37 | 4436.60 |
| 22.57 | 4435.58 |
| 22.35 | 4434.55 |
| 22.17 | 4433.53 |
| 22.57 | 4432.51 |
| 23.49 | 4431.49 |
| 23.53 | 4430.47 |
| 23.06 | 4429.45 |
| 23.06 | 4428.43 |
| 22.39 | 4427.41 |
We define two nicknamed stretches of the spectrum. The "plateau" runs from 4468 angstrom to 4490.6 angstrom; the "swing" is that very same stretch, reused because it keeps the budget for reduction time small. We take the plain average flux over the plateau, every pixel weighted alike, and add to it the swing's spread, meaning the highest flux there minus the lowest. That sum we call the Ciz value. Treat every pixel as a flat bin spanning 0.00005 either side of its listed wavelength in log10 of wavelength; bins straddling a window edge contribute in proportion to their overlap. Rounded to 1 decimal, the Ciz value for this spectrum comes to 28.1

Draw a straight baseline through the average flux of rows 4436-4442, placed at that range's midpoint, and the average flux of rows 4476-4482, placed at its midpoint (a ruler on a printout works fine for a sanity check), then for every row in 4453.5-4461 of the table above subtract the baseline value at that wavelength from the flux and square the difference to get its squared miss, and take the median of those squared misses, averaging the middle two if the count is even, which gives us 0.4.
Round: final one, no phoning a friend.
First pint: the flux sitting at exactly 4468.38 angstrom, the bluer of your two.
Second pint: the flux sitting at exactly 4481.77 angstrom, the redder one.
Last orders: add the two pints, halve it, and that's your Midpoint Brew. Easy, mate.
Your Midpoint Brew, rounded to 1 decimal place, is 24.3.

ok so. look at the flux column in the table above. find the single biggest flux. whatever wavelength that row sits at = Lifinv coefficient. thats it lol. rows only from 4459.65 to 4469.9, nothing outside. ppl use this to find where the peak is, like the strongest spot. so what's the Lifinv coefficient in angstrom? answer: 4468.38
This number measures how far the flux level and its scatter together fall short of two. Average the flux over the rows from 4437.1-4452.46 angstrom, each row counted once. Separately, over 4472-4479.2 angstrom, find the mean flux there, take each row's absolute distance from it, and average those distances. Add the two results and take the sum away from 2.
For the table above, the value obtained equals -21.5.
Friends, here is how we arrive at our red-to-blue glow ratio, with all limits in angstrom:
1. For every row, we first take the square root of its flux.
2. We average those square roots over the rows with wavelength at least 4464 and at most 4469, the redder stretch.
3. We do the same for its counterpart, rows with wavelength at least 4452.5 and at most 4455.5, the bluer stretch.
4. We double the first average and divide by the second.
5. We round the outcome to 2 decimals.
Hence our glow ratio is 1.98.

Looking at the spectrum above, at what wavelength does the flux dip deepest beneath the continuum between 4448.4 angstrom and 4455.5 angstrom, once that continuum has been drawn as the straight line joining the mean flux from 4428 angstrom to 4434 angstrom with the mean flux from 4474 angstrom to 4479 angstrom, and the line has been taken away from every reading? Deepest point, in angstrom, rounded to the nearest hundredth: 4452.97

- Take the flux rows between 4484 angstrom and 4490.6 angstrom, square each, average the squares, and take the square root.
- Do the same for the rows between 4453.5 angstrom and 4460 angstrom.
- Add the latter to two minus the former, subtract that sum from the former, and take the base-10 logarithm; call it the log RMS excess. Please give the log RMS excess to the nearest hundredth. 1.40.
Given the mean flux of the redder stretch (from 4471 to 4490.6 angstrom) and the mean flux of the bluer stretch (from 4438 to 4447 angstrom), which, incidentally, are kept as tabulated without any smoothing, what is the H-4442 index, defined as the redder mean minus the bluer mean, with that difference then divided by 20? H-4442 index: 0.10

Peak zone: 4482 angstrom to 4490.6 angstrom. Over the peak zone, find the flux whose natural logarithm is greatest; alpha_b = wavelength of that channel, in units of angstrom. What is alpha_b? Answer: 4489.00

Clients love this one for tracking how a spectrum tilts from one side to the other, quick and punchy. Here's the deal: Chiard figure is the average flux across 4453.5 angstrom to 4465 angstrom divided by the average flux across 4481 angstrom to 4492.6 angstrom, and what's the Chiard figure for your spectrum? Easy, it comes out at 0.87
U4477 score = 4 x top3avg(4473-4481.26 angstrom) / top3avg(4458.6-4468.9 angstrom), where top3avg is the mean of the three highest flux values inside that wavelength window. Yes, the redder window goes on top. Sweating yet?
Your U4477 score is 4.20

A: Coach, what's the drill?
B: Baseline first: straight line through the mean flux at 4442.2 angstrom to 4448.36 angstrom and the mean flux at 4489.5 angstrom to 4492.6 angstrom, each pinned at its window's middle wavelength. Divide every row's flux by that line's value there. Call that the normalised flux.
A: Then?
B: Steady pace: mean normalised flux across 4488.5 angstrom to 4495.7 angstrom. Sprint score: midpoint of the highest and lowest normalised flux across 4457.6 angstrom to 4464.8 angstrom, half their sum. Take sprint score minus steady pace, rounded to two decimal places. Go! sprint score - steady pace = -0.09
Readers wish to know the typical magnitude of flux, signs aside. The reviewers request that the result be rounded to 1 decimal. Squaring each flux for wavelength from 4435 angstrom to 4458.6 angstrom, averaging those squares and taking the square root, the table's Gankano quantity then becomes 23.2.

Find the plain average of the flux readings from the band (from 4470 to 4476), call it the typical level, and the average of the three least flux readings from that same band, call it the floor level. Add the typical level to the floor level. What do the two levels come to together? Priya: 48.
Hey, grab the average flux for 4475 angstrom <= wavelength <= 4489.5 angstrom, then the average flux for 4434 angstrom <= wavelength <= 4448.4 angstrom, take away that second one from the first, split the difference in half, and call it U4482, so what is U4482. 1.01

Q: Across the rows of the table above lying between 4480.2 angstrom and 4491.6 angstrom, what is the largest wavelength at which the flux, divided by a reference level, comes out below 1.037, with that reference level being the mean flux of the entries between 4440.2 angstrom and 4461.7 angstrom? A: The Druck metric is 4491.07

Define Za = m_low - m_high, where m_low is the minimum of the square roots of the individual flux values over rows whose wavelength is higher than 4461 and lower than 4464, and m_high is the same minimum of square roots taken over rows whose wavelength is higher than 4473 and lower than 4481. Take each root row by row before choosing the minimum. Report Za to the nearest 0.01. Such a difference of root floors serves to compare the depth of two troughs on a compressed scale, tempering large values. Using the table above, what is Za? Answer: -0.61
